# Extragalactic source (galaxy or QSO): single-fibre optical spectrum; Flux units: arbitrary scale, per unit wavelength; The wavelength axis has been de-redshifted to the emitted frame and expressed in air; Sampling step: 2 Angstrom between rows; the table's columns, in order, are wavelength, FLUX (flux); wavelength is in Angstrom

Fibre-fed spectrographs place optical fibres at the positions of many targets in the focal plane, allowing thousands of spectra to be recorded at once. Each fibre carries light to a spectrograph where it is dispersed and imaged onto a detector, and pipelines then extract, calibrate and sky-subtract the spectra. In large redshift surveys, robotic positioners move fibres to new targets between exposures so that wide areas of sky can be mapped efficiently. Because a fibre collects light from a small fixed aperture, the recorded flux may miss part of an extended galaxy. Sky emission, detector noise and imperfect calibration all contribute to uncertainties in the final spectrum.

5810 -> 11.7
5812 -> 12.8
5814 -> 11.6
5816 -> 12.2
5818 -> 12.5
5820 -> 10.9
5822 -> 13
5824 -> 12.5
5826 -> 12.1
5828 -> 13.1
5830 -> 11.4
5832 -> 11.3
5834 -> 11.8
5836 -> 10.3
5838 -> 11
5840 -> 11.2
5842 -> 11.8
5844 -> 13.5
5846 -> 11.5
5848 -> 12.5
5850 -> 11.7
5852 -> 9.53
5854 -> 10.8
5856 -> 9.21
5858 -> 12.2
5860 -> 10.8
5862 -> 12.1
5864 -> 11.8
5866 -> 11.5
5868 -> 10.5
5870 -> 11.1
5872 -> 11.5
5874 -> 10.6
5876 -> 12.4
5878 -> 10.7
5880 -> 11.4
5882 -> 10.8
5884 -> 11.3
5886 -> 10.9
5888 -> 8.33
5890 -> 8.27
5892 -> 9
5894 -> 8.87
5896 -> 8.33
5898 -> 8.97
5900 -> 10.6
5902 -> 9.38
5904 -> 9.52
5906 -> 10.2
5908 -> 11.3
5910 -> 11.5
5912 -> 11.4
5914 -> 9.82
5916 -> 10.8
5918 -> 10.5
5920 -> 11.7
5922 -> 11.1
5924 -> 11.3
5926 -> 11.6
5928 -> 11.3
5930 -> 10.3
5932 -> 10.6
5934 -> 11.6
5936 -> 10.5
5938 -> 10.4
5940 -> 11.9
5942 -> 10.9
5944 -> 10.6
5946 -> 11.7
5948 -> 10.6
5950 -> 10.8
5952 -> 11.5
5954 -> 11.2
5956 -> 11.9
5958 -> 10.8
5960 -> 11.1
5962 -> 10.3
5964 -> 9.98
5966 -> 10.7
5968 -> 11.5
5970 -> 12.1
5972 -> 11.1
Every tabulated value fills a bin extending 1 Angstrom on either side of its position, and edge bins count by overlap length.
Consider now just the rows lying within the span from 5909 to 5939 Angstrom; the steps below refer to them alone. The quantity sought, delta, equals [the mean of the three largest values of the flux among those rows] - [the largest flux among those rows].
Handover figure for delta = -0.07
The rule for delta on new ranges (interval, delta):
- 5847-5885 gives -0.13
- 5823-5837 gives -0.53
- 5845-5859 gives -0.37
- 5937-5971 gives -0.13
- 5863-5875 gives -0.20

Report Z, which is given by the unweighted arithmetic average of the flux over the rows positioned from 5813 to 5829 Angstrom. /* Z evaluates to 12.24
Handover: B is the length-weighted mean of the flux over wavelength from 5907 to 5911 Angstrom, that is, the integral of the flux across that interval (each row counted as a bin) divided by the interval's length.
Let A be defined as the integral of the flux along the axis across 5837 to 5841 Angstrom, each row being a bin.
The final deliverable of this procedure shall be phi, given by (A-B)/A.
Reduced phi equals 0.743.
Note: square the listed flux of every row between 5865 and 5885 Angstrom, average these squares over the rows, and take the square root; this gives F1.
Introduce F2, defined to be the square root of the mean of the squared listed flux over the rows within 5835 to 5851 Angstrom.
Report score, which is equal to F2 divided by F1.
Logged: 1.05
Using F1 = 11.2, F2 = 11.7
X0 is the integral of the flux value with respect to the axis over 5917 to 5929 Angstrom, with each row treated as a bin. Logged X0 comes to 135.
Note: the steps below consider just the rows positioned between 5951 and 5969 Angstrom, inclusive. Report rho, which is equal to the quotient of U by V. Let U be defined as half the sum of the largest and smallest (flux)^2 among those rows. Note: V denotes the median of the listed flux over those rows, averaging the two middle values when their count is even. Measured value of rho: 10.9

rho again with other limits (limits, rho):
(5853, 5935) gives 10.3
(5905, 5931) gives 10.3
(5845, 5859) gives 10.5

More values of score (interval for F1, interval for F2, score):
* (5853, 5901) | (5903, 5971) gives 1.04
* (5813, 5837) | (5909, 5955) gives 0.93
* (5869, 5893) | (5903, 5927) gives 1.03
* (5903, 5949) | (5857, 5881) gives 1.04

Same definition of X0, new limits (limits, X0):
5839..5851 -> 144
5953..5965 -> 131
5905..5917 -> 130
